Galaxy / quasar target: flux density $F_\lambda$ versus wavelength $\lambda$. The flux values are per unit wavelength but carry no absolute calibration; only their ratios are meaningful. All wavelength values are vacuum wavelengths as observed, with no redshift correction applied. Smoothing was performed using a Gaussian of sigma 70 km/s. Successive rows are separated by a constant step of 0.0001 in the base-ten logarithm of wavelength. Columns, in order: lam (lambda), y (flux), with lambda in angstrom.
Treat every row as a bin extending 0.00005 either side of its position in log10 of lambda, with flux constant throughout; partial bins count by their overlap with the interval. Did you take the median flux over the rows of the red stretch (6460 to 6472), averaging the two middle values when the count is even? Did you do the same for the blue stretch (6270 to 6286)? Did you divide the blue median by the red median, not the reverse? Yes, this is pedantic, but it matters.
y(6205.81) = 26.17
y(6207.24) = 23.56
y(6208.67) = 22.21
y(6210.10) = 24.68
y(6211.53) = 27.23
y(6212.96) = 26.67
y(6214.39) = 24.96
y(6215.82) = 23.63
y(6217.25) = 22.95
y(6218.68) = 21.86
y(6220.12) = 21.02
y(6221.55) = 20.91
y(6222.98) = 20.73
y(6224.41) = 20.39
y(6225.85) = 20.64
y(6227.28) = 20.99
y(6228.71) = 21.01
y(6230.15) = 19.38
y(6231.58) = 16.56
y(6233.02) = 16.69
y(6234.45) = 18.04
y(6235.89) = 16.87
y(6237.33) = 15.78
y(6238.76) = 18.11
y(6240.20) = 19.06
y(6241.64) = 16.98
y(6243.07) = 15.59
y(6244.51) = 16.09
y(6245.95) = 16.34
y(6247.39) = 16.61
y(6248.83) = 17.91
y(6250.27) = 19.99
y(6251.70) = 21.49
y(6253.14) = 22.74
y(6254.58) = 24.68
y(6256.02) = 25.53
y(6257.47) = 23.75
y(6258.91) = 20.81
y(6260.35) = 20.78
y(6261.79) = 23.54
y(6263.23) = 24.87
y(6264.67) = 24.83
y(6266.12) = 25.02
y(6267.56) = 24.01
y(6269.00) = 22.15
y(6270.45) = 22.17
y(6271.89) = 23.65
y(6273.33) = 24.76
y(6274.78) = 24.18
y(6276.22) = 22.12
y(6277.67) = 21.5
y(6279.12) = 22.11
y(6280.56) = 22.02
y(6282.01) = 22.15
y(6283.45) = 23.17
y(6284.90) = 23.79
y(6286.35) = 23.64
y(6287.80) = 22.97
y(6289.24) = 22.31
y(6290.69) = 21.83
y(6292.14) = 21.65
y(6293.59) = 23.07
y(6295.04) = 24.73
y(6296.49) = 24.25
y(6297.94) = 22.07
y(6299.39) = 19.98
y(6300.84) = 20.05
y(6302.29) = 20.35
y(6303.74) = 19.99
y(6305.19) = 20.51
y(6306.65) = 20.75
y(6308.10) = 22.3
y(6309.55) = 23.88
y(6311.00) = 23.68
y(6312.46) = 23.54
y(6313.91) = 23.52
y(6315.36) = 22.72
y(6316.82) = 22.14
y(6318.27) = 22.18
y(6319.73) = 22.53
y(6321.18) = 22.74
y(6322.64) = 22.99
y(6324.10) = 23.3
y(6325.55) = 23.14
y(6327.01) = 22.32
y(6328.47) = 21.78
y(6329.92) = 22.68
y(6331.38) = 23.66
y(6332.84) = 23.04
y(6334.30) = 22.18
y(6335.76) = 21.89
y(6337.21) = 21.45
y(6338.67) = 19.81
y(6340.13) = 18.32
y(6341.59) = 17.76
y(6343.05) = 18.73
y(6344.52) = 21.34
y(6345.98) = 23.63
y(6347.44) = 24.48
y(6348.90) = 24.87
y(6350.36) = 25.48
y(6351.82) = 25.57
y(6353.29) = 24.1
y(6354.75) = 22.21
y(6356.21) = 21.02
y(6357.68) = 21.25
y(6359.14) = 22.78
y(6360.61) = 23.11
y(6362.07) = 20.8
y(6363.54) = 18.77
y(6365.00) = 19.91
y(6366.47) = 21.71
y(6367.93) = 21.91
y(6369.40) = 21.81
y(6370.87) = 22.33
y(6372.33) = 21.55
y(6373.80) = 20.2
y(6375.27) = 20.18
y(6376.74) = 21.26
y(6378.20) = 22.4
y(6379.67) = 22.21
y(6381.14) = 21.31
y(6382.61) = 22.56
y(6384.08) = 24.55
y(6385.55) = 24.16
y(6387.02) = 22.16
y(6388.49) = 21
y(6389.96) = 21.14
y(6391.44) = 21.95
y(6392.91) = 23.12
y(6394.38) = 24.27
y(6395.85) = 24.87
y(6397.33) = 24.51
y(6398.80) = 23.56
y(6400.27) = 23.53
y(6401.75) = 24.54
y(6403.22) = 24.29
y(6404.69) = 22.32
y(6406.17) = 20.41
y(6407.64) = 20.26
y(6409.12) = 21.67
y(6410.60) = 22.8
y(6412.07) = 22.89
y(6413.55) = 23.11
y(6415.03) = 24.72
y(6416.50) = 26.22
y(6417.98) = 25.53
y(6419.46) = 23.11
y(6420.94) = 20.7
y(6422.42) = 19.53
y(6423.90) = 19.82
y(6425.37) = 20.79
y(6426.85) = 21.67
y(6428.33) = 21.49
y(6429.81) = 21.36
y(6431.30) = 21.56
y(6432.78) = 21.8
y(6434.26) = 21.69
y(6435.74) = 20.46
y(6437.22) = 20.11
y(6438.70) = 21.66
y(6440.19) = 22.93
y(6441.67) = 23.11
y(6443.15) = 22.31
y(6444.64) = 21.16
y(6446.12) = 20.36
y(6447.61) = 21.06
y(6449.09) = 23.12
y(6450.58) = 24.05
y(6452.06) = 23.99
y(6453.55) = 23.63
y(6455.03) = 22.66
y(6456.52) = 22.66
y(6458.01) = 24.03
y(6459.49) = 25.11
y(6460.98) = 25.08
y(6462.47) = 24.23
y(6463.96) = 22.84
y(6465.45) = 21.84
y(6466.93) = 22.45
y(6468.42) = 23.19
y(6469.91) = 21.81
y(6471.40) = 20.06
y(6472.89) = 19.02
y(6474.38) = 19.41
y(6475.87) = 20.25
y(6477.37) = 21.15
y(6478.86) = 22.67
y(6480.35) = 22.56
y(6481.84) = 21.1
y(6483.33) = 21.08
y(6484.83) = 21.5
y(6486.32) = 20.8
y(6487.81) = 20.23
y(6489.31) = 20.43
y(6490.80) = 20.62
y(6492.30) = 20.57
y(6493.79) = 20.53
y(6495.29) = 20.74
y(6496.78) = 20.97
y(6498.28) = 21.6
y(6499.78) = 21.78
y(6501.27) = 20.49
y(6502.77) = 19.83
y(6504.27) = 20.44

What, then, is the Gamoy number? 0.98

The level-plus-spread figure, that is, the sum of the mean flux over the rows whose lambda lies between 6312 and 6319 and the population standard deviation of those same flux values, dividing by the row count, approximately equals 23.4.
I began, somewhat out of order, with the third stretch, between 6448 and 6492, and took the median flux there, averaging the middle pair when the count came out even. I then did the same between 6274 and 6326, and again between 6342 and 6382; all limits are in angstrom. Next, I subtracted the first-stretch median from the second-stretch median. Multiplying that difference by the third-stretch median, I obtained -14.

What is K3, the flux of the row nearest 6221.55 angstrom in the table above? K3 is 20.91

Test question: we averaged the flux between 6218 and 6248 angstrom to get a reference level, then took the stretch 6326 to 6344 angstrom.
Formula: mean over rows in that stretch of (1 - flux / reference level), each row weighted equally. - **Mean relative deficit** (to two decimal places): -0.14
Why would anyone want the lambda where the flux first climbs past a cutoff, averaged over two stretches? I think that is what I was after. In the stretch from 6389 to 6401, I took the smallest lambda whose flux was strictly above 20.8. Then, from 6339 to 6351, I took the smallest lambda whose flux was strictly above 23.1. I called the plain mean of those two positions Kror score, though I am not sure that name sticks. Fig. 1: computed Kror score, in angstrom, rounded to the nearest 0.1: 6368.0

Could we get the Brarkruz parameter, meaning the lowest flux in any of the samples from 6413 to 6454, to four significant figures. 19.53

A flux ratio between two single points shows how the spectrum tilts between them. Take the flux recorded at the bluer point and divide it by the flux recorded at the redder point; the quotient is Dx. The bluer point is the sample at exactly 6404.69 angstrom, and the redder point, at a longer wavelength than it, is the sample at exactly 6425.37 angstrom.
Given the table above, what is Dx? 1.07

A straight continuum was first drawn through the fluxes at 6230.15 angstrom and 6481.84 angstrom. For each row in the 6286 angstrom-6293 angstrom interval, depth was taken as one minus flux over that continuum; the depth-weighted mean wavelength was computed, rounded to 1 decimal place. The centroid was 6288.7 angstrom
